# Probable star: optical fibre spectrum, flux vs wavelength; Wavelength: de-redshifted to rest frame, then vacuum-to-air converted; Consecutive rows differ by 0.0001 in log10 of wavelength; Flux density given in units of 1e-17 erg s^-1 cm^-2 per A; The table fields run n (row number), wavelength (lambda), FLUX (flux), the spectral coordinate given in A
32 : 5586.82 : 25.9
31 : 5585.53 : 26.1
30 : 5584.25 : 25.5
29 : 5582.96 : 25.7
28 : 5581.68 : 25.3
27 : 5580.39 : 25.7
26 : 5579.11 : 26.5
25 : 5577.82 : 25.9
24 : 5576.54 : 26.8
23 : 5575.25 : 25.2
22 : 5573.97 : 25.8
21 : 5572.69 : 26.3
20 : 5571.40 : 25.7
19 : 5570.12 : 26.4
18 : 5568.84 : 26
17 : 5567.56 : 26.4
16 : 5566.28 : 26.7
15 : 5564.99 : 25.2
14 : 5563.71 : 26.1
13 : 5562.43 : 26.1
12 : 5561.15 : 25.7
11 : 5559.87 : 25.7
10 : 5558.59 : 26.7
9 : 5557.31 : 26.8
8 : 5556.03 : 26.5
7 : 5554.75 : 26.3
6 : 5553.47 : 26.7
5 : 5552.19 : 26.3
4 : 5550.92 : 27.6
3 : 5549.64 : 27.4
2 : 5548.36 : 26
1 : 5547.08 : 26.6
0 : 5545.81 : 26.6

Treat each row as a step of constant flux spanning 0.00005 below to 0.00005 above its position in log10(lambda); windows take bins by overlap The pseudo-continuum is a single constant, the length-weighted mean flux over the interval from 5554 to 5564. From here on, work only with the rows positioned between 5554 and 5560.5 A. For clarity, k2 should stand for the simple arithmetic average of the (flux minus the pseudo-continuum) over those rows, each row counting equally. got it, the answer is 0.2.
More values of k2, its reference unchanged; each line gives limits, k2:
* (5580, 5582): -0.7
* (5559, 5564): -0.3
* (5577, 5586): -0.4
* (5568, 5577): -0.2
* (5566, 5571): 0.1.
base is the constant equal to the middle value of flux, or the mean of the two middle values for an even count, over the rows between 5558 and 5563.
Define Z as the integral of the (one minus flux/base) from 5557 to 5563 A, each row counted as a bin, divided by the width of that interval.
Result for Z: -0.010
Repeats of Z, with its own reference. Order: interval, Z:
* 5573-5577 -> -0.001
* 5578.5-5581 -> -0.008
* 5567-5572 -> -0.009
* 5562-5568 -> -0.007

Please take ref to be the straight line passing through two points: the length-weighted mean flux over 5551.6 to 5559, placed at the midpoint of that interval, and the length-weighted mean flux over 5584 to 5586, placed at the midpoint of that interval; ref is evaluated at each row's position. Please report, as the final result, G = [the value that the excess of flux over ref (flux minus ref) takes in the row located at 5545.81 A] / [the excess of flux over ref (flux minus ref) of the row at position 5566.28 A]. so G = 0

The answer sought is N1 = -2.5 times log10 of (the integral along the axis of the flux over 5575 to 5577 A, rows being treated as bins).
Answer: -4.29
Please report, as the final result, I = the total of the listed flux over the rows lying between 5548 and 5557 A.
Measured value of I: 187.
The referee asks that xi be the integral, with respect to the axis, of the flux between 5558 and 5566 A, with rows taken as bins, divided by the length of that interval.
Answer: 25.9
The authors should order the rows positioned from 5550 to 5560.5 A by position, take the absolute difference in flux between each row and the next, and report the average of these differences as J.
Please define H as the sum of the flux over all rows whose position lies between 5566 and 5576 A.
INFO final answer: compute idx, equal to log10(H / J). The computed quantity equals 2.60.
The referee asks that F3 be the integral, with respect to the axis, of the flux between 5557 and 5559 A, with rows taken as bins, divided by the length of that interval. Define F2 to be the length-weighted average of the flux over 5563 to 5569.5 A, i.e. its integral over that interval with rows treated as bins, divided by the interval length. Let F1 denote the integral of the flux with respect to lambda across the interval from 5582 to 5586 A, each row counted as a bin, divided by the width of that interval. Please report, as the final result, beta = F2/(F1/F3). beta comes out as 27.1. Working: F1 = 25.76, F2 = 26.1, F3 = 26.7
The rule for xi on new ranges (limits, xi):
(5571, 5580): 26.0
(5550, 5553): 27.0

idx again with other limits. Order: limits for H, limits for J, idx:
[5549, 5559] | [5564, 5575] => 2.53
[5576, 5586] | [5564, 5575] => 2.52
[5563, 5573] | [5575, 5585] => 2.47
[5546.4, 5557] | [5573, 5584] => 2.45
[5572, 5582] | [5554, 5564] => 2.86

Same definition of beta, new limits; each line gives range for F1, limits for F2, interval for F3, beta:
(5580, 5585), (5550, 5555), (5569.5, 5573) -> 27.4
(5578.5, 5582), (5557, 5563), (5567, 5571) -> 26.6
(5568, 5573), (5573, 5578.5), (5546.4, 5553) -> 26.6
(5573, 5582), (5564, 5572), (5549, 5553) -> 27.3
